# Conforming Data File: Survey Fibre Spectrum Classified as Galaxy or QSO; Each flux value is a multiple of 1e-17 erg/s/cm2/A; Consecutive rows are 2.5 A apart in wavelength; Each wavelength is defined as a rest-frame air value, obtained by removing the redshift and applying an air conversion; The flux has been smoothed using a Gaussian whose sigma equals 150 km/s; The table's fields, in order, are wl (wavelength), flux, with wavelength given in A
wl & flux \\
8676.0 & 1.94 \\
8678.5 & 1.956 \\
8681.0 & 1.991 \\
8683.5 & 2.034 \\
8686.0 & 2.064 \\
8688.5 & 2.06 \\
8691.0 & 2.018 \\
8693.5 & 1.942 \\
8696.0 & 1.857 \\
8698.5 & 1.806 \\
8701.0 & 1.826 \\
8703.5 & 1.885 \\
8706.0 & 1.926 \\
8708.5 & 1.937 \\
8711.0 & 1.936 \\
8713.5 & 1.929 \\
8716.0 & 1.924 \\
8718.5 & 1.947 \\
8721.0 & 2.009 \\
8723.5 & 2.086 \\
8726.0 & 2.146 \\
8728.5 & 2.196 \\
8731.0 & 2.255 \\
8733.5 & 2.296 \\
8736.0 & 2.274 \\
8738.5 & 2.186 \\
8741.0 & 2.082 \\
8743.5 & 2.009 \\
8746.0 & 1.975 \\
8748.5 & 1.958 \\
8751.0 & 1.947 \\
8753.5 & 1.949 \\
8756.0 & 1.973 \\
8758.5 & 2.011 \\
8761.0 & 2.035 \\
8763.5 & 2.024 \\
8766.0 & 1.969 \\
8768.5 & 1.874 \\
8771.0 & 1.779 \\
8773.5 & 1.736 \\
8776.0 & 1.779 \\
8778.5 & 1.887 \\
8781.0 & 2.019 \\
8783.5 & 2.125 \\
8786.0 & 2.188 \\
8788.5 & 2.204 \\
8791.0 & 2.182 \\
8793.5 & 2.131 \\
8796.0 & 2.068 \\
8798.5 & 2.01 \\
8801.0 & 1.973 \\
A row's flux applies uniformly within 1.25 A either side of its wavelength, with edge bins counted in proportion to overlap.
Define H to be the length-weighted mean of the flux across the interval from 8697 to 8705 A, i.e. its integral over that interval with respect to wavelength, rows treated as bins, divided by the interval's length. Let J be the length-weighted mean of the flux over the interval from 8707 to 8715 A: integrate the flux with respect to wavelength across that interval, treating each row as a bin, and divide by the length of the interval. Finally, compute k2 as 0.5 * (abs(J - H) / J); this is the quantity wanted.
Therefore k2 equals 0.024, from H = 1.84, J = 1.93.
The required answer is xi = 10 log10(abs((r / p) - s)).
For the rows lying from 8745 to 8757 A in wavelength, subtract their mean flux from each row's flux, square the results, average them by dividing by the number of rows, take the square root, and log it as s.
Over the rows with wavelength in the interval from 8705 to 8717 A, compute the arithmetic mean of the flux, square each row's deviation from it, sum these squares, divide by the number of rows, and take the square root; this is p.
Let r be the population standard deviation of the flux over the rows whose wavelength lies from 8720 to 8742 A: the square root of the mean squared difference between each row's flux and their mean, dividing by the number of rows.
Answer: 12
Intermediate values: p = 0.005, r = 0.092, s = 0.01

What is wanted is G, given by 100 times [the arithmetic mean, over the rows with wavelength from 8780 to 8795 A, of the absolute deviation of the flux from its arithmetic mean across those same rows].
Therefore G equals 5.0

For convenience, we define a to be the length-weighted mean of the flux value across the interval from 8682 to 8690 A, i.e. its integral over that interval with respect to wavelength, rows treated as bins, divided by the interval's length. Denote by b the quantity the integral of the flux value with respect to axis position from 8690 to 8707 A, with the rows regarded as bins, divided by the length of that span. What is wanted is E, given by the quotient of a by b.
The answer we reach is 1.08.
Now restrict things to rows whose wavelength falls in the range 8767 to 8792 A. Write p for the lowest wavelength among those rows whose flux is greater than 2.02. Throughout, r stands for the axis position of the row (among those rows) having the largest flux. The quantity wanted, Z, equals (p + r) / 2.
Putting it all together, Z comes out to 8786.0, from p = 8783.5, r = 8788.5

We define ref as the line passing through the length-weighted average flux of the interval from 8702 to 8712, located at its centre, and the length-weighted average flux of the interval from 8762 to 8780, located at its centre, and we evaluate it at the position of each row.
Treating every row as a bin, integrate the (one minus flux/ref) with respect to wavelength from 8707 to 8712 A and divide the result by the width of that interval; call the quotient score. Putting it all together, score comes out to -0.01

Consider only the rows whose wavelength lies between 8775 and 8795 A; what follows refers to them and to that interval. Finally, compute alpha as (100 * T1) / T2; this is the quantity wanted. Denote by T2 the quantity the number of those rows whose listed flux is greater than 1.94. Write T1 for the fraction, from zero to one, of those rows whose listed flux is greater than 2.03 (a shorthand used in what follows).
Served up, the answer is 10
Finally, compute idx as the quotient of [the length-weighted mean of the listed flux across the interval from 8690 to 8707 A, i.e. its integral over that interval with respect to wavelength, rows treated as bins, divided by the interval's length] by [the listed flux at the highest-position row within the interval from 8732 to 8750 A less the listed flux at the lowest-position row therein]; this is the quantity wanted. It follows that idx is -5.6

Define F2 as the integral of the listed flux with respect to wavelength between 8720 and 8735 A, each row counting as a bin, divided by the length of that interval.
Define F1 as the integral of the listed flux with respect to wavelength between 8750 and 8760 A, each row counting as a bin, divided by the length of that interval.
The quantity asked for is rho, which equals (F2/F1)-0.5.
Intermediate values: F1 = 1.97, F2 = 2.17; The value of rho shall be 0.60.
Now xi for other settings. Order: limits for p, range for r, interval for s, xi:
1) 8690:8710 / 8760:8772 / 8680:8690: 2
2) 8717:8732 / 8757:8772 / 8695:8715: -1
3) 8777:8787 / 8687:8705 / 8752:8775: -2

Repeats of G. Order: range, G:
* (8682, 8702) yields 9.3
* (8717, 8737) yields 10.4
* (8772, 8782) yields 9.8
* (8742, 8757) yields 1.7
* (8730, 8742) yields 6.8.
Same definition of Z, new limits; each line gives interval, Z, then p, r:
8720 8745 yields 8728.5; 8723.5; 8733.5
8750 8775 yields 8761.0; 8761.0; 8761.0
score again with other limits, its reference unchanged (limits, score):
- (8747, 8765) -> -0.06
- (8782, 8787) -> -0.16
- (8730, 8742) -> -0.17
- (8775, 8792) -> -0.11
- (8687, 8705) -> 0.01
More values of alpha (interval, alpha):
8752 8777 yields 2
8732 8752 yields 6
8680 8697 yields 7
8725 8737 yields 20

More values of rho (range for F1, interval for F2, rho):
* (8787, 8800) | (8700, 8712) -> 0.40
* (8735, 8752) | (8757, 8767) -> 0.48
